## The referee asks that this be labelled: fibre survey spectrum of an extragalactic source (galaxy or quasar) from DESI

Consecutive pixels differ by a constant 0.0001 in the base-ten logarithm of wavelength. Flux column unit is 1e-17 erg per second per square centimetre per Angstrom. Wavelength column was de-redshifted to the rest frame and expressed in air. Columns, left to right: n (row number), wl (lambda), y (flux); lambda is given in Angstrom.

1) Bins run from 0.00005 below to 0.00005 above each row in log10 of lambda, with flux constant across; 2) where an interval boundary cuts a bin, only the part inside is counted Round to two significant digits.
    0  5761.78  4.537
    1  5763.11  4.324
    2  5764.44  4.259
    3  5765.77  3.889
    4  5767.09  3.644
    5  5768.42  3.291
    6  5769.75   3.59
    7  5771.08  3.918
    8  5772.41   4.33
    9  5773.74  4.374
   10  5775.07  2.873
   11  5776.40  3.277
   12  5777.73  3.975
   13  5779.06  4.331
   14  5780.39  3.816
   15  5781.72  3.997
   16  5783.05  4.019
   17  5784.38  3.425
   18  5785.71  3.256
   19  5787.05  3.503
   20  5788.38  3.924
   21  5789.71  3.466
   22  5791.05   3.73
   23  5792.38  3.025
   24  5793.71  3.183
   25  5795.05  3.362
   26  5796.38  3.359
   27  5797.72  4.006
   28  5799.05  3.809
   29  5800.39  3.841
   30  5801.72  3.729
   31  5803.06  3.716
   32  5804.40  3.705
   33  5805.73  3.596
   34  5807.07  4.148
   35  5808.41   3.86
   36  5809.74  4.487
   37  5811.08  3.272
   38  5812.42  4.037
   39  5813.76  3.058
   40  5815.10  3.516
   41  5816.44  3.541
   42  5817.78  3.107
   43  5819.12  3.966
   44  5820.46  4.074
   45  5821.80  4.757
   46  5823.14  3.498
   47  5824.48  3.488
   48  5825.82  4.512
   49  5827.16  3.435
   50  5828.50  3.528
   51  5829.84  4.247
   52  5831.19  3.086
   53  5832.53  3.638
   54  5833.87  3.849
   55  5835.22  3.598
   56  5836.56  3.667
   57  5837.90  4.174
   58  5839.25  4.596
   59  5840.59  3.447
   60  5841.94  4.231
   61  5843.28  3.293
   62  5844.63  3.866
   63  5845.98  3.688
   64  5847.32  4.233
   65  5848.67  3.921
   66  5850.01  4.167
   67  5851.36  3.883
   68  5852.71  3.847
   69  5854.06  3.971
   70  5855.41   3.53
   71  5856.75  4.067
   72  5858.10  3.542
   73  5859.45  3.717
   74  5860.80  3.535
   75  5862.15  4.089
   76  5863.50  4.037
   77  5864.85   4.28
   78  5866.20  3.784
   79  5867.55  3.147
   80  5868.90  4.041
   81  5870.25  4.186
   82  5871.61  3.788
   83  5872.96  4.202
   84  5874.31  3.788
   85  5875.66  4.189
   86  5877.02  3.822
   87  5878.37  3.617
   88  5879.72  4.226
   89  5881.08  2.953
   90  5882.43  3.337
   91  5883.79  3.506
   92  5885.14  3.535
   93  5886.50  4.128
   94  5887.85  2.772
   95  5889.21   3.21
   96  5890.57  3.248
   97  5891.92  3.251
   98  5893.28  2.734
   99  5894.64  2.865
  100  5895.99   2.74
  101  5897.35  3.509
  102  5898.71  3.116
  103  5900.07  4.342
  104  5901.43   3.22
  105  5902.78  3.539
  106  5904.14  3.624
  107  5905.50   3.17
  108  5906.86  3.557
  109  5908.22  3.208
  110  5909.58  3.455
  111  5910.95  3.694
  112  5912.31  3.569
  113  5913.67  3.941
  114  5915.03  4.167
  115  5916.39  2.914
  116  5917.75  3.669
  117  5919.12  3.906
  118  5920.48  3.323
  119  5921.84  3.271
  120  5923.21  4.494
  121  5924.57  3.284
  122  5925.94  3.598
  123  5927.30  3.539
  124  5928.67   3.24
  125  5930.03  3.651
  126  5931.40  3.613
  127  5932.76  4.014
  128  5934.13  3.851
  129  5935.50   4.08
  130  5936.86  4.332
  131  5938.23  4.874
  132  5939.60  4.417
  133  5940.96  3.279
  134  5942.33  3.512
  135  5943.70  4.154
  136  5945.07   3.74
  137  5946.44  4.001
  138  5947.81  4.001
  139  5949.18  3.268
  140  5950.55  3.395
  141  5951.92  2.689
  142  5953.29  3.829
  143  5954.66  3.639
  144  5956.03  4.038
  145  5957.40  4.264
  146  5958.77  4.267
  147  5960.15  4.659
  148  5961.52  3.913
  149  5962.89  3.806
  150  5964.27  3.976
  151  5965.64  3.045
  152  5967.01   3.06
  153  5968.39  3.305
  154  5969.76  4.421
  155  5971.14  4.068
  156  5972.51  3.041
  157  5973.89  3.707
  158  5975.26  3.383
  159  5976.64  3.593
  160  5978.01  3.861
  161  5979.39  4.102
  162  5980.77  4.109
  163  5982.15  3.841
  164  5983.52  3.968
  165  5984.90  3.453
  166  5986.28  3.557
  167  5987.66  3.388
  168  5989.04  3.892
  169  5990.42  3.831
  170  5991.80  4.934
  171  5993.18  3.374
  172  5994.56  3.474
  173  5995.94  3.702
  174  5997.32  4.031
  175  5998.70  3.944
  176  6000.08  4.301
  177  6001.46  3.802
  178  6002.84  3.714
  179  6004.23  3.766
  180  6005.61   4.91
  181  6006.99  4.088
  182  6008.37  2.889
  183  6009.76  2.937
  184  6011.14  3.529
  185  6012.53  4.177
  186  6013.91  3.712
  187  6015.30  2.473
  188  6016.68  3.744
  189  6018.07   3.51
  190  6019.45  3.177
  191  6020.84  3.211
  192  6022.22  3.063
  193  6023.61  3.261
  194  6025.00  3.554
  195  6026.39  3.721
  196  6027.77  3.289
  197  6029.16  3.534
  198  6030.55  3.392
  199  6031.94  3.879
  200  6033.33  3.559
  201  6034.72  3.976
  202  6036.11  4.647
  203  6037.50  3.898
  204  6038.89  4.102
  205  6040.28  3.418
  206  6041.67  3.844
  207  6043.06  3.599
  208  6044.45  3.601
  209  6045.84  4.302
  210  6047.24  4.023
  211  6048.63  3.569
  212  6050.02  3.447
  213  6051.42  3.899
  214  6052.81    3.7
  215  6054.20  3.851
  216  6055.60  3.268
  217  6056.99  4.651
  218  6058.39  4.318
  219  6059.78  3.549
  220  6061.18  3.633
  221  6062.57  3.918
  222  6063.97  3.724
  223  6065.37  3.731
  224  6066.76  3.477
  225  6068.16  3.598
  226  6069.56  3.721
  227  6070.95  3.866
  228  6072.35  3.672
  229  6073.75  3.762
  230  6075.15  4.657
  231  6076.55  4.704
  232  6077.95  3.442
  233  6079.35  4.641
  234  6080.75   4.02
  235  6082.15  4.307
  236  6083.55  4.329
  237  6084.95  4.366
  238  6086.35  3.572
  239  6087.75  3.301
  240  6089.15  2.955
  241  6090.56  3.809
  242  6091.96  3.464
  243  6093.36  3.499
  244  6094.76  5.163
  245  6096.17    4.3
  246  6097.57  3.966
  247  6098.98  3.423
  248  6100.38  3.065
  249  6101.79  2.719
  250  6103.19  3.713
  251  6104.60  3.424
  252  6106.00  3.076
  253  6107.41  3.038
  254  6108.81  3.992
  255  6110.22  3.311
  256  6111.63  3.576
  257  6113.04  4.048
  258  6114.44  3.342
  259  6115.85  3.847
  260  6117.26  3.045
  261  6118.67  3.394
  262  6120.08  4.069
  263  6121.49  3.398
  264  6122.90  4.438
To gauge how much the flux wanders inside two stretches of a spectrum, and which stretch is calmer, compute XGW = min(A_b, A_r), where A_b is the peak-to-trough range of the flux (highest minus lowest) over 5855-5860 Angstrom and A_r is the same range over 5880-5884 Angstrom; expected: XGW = 0.54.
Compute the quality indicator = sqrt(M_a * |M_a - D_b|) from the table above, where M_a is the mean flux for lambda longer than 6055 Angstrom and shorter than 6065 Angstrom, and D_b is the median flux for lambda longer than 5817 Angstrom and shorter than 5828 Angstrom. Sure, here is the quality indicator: 0.72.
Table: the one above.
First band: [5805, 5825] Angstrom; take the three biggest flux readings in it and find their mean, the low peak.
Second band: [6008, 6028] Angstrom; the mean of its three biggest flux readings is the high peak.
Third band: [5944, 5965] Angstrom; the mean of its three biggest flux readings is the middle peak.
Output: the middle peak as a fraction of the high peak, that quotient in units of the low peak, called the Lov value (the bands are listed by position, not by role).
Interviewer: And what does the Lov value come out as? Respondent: 0.254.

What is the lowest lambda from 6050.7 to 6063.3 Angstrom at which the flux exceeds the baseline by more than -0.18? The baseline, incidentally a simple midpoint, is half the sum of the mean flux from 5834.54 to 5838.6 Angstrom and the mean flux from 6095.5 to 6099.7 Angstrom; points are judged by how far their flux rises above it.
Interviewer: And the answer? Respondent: 6051.42 Angstrom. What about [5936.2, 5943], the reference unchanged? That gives 5936.86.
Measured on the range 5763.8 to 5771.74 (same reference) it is 5764.44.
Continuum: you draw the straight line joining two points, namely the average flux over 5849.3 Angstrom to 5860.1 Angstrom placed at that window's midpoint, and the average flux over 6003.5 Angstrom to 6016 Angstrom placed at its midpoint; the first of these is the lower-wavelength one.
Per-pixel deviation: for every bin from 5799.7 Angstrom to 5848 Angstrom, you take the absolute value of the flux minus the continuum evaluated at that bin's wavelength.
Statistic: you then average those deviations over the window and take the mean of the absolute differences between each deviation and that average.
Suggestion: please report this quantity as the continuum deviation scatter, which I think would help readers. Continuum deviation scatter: 0.19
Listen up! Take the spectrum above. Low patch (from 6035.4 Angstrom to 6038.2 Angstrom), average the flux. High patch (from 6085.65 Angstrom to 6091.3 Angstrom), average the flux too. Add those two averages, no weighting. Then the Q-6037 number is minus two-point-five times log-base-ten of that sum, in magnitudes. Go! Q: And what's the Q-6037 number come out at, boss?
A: -2.21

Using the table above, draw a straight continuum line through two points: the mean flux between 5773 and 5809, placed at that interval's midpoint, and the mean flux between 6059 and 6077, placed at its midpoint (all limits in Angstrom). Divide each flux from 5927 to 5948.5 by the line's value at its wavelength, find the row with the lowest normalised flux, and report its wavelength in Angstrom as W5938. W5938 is 5928.67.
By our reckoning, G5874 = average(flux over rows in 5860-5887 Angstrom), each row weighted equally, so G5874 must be 3.8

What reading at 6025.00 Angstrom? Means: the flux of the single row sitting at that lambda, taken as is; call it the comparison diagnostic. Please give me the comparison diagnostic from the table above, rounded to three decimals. 3.554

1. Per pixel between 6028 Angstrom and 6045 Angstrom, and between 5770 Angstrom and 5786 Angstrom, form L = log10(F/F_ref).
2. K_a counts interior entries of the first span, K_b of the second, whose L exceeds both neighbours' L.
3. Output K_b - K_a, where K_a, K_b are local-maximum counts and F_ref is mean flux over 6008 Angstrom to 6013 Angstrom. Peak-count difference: -1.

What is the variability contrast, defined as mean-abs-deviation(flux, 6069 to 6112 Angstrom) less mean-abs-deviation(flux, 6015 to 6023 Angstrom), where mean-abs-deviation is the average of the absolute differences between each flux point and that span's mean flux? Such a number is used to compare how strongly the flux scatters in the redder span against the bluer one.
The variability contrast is 0.17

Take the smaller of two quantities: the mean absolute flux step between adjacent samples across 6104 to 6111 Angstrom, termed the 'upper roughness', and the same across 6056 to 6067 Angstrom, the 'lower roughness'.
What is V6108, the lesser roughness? 0.28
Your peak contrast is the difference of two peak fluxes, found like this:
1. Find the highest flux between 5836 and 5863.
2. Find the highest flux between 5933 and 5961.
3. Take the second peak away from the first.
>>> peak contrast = -0.28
